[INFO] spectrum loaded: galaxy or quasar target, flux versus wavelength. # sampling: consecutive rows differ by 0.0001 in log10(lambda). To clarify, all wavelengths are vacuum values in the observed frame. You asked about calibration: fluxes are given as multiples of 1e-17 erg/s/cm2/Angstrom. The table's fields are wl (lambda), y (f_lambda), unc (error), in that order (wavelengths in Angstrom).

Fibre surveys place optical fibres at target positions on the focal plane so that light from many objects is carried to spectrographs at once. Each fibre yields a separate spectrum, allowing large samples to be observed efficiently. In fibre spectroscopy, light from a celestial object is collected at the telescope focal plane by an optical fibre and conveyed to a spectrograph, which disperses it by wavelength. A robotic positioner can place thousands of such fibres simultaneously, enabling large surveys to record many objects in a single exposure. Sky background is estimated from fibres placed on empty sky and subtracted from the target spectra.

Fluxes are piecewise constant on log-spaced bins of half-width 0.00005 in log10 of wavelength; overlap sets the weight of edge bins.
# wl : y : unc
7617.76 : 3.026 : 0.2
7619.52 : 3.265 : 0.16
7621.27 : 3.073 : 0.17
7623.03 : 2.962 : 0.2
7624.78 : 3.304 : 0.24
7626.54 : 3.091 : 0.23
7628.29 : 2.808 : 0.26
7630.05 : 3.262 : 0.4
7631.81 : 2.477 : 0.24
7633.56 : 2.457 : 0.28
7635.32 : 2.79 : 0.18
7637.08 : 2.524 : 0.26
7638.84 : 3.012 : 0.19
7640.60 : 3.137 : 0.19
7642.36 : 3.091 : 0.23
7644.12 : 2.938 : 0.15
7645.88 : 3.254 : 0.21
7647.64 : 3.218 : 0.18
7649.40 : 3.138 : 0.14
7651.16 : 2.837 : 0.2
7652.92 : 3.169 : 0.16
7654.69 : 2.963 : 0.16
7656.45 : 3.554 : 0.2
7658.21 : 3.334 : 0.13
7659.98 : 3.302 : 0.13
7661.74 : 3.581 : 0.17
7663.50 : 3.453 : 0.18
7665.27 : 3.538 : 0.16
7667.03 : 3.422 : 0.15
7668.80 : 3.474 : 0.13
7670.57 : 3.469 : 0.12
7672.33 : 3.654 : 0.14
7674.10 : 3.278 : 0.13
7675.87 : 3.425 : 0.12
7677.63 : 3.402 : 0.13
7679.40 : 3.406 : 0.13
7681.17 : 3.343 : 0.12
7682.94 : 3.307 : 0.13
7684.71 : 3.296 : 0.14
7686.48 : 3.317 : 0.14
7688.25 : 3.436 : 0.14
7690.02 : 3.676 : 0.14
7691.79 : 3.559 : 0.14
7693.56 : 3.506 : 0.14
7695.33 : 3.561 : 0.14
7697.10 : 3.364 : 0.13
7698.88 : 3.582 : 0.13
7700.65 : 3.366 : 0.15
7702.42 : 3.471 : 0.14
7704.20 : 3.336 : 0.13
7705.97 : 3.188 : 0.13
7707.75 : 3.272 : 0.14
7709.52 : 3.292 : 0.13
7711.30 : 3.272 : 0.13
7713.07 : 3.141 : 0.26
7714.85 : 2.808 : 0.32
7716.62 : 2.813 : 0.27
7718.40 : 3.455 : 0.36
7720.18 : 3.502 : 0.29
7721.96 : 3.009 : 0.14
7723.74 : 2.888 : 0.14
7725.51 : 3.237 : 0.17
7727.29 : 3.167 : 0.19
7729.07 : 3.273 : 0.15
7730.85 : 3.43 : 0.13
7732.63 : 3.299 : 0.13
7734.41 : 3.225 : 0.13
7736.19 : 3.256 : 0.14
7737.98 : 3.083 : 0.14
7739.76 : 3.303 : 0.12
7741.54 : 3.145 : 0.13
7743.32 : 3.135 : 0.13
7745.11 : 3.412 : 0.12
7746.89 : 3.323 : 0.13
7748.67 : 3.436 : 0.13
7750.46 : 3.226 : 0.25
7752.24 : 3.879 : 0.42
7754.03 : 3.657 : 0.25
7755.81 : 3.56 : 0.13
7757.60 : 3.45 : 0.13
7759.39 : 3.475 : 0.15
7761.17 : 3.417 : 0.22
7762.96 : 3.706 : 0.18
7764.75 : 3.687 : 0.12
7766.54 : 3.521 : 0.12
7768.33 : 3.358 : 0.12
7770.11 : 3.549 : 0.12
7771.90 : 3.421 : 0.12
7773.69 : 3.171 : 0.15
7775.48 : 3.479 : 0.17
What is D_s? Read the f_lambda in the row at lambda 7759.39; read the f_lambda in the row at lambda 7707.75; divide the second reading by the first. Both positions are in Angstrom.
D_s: 0.94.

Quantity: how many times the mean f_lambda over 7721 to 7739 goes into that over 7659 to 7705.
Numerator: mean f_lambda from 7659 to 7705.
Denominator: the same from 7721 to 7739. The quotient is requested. 1.08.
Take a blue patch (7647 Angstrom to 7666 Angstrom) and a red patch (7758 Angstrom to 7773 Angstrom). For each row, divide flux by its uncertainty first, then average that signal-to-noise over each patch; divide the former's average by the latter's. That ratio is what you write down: 0.79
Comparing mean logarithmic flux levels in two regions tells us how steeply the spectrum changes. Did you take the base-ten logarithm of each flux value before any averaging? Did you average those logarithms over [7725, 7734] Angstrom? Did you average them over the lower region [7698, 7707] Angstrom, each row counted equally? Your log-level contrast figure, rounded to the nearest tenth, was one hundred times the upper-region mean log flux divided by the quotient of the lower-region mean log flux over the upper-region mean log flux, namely 50.2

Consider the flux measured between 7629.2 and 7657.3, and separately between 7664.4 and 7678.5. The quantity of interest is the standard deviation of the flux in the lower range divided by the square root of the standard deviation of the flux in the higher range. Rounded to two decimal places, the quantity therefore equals 0.94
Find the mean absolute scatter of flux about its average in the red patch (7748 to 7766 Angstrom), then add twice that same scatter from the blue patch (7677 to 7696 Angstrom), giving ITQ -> 0.350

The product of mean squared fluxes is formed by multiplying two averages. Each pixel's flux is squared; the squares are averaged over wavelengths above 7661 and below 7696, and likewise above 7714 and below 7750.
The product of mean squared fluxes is 124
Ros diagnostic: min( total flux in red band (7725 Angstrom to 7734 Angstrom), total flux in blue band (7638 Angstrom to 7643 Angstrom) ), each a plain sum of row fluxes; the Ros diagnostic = 9.2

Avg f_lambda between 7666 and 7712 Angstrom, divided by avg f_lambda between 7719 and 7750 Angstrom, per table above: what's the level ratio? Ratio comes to 1.05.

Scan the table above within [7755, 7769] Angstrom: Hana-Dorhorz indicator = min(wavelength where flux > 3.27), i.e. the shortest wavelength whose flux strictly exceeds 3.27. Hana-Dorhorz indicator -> 7755.81 Angstrom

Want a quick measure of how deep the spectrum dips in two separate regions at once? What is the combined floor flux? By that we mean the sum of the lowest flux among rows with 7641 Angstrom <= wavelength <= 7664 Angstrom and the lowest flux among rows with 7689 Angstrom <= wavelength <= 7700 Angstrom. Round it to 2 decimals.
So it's 6.20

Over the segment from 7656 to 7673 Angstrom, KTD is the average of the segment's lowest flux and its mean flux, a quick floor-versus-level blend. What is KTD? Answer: 3.39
